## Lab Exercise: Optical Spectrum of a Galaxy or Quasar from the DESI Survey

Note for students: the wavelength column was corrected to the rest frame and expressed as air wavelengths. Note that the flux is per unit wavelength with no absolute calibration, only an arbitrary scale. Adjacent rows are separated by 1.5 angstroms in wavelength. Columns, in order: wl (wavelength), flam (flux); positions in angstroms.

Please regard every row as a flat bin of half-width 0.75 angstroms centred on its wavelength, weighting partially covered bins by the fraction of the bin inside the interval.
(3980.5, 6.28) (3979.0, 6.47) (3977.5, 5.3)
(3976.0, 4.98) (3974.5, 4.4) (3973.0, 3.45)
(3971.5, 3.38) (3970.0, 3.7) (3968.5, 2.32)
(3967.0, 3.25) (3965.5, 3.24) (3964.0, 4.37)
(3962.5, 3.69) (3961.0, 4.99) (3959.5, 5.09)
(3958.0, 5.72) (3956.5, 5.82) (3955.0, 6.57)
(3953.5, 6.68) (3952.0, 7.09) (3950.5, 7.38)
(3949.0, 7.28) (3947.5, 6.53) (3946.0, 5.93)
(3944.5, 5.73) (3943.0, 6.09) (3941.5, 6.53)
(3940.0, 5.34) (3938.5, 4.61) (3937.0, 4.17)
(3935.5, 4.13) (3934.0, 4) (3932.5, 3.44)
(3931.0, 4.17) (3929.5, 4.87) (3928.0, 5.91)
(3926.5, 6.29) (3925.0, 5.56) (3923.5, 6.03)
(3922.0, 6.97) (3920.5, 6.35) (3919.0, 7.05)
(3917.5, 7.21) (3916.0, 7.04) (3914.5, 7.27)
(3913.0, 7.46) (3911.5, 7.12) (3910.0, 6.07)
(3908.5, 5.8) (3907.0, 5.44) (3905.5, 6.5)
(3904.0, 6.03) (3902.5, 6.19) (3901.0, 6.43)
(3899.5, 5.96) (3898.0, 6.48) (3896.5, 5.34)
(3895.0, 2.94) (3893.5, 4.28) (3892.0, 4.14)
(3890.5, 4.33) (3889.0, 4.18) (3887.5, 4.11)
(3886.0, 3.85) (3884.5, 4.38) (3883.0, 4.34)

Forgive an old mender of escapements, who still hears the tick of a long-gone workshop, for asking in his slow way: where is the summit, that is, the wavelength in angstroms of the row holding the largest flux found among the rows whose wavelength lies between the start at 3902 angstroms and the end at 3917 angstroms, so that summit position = 3913.0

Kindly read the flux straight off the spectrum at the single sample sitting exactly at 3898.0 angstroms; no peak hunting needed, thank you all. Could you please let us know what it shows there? 6.48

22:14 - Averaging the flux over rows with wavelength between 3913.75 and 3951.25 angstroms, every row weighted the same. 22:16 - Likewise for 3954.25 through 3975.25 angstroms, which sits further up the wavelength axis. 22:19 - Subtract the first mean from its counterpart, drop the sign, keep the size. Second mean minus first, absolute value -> 1.6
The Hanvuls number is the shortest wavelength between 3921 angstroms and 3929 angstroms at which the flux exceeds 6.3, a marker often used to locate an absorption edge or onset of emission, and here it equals 3922.0 angstroms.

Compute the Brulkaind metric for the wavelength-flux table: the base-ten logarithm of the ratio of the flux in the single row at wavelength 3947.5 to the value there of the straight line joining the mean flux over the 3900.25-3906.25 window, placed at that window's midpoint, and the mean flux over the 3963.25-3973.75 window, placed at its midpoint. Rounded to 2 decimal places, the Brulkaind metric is 0.18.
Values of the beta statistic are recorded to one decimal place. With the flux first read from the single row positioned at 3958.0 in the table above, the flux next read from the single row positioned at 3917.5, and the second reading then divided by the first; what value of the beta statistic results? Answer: 1.3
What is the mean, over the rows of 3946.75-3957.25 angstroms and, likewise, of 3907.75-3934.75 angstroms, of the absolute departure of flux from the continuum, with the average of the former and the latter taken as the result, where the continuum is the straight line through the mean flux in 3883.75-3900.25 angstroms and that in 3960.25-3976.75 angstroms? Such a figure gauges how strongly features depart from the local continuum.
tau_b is 2.34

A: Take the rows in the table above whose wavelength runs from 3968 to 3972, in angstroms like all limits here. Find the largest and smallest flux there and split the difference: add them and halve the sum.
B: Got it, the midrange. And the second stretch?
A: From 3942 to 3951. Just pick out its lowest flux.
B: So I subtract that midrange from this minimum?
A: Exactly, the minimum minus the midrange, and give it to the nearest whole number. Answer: 3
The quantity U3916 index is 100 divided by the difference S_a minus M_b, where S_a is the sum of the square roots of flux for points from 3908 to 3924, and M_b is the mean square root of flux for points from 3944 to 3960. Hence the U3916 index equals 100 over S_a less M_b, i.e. 3.84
